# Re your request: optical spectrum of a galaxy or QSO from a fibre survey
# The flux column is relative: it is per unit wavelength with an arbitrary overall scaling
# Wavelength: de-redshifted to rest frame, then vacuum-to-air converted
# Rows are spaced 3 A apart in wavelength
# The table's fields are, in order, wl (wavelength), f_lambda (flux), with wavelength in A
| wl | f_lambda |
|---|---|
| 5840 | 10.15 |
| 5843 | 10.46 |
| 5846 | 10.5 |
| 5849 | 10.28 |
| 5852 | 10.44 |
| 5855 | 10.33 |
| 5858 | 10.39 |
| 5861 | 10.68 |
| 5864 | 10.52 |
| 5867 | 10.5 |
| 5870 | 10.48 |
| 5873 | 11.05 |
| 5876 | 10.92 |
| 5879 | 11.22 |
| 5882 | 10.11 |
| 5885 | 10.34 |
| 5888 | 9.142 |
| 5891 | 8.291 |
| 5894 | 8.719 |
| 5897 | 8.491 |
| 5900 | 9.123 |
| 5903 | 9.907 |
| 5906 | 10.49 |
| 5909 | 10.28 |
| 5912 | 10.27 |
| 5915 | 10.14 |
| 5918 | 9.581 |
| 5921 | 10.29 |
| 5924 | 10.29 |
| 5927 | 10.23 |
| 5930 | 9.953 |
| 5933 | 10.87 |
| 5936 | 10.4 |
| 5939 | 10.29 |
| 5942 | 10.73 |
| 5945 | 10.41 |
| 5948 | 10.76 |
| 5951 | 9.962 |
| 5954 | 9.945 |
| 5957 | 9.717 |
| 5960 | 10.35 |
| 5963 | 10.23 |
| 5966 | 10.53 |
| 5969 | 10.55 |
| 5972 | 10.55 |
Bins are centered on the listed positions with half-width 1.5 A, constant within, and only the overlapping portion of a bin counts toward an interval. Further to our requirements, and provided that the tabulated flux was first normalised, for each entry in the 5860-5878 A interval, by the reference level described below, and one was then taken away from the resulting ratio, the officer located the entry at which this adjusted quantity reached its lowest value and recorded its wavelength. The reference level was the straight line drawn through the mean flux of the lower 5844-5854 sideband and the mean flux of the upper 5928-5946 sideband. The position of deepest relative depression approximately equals 5870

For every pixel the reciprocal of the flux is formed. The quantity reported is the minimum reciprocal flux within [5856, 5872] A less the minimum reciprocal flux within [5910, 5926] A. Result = -0.004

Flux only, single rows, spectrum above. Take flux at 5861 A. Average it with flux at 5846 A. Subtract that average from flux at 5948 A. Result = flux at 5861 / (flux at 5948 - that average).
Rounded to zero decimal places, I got 63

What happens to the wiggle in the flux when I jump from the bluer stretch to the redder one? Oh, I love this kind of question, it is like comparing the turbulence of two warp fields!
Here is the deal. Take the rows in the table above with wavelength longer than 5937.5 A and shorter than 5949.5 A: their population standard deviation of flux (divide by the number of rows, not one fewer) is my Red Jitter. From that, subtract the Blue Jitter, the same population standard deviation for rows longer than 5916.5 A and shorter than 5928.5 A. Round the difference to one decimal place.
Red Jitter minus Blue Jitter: -0.1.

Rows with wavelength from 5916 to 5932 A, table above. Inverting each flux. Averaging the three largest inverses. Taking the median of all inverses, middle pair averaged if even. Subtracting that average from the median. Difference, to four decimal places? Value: -0.0031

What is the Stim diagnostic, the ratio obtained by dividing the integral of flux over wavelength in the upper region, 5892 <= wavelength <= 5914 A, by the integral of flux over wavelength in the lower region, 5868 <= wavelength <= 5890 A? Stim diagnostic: 0.92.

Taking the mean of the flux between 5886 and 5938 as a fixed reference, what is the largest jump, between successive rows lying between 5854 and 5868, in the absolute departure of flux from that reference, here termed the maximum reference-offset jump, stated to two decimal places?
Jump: 0.29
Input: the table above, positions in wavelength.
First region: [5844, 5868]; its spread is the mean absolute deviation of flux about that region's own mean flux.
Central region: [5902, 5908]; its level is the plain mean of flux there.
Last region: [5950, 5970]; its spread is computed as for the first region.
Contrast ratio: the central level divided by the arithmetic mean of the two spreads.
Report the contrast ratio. 57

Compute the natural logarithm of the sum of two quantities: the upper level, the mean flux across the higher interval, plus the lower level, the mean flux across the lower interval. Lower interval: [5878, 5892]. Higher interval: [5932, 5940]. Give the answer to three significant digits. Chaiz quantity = 3.01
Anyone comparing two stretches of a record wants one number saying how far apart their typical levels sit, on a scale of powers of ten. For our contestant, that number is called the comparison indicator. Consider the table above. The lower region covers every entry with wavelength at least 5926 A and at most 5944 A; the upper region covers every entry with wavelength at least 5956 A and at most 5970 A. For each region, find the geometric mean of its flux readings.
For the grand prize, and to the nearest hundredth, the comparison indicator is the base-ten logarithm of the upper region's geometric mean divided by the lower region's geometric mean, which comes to -0.01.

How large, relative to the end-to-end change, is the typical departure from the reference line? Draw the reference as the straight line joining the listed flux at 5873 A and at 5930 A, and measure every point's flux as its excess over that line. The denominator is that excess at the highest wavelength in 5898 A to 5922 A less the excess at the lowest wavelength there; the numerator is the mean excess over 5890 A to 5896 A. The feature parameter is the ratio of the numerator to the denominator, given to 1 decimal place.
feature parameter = -1.4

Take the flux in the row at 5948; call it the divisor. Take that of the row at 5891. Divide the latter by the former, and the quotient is 0.77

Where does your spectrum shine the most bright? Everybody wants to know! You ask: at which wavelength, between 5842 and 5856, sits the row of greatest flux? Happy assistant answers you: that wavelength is 5846 A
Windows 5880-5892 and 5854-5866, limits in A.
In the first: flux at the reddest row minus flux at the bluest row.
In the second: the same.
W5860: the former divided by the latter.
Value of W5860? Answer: -9.6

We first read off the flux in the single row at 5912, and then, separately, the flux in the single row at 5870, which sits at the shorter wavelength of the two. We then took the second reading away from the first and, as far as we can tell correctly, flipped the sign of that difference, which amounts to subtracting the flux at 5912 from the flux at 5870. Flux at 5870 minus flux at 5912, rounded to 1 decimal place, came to 0.2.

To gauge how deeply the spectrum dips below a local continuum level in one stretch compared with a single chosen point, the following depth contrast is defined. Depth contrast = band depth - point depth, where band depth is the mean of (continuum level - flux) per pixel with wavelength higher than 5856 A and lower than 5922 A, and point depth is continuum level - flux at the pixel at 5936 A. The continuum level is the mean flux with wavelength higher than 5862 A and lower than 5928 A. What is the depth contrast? 0.36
